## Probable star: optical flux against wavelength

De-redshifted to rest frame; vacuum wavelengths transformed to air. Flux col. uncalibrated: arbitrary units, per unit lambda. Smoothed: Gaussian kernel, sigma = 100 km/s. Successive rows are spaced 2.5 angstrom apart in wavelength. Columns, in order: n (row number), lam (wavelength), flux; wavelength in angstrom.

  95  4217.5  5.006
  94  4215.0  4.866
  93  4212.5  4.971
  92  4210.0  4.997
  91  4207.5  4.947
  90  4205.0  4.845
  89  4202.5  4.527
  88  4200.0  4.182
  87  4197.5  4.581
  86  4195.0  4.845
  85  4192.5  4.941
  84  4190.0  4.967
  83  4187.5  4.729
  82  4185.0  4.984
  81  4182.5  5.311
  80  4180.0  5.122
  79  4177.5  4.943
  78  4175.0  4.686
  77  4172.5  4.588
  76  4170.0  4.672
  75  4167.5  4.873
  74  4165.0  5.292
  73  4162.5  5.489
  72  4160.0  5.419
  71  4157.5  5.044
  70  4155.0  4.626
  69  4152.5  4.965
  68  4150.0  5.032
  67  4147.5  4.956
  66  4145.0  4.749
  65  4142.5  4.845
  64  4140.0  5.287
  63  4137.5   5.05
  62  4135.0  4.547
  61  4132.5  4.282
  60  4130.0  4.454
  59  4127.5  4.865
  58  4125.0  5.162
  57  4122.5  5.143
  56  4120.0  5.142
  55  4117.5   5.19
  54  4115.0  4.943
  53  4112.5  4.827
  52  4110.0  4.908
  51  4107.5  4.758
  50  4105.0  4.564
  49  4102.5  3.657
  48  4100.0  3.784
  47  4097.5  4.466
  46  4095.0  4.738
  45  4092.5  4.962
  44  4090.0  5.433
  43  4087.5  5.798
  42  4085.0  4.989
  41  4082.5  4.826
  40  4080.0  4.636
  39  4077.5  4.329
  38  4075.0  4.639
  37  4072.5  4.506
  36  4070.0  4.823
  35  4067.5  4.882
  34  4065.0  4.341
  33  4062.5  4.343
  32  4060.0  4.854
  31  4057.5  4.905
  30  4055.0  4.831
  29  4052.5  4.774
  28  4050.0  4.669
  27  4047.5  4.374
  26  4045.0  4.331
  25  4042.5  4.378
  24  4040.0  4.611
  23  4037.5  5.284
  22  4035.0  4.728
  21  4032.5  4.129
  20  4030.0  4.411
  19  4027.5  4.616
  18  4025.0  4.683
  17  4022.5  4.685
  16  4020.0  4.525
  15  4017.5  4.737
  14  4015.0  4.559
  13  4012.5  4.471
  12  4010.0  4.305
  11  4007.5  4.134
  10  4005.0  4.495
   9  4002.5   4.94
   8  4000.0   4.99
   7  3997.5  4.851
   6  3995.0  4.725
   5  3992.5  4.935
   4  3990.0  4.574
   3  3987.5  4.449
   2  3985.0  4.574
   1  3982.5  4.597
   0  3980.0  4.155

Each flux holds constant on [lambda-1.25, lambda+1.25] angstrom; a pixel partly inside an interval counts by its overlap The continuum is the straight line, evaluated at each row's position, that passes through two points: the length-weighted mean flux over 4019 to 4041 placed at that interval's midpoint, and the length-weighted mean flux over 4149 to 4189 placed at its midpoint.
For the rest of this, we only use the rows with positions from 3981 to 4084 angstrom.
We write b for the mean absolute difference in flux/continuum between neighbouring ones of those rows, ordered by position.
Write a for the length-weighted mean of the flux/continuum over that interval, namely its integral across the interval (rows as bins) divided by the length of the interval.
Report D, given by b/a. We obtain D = 0.046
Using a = 1.00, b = 0.0463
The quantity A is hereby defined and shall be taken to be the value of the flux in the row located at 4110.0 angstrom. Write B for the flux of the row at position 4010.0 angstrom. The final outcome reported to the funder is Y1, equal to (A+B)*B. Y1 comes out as 40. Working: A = 4.908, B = 4.305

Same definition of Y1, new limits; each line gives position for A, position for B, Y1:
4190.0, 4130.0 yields 42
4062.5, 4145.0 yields 43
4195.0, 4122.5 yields 51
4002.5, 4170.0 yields 45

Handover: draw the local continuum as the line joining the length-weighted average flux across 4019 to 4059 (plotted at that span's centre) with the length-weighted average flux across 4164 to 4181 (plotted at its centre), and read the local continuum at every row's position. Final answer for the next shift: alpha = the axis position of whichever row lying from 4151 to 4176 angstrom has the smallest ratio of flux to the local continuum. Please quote 4172.5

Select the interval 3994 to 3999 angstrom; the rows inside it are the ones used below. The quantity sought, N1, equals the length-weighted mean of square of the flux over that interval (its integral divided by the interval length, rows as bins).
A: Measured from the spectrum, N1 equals 23.1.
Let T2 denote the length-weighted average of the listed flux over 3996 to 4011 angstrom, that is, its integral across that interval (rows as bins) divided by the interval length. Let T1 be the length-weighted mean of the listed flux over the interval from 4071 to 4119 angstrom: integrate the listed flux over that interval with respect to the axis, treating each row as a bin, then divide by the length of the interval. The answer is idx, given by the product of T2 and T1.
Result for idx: 21.9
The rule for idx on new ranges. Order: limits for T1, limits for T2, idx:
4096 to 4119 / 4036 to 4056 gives 21.3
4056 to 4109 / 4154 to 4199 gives 23.2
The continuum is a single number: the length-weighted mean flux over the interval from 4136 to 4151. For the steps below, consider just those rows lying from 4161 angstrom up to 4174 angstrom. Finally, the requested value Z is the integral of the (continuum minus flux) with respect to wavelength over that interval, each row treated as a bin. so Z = -0.1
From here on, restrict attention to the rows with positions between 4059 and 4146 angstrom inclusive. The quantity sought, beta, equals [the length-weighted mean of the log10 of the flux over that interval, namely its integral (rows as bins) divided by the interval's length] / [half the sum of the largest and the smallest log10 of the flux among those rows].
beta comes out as 1.02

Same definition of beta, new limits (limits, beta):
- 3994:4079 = 0.99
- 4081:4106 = 1.01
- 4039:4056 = 1.00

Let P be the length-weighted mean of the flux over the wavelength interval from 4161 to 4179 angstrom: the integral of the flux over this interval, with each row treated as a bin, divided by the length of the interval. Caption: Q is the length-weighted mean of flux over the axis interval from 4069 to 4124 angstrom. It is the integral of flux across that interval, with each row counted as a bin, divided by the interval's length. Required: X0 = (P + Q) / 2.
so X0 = 4.86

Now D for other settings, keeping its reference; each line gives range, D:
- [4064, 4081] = 0.060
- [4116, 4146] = 0.047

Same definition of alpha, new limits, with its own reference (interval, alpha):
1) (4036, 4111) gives 4102.5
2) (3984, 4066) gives 4032.5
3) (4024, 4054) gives 4032.5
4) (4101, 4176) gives 4102.5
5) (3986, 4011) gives 4007.5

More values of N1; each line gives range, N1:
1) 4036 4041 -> 24.6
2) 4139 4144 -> 25.4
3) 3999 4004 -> 24.4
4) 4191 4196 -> 24.0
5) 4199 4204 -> 19.3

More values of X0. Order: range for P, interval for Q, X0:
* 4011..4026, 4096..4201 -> 4.72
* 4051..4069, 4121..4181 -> 4.81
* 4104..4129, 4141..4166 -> 5.00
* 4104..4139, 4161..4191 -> 4.91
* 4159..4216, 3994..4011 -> 4.77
